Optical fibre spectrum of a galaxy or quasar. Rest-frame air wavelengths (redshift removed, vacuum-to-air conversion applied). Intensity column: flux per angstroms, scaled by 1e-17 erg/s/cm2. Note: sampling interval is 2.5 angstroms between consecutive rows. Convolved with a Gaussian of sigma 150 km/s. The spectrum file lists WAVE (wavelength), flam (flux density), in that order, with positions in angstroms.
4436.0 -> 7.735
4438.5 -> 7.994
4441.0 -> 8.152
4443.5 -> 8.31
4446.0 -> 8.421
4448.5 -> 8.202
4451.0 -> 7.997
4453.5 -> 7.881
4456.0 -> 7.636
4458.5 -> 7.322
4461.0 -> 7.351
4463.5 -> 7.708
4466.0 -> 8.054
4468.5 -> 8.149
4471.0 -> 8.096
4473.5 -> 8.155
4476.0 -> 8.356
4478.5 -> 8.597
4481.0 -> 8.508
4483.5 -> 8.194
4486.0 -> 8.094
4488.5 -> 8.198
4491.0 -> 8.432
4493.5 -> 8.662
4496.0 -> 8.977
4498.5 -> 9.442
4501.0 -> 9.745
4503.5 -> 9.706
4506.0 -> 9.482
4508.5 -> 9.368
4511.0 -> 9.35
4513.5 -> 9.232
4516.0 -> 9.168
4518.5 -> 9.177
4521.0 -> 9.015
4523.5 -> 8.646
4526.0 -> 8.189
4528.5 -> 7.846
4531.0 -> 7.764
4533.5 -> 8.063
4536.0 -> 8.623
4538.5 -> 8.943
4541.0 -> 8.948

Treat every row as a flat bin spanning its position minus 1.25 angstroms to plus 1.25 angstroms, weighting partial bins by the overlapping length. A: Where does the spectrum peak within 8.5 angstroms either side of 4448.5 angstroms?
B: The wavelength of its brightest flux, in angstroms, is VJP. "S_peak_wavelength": 4446.0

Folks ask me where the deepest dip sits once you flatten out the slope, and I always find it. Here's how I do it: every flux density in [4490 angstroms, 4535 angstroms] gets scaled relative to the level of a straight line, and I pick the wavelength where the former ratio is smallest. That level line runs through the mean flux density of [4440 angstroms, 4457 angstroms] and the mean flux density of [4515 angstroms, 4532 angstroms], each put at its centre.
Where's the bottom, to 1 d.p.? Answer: 4531.0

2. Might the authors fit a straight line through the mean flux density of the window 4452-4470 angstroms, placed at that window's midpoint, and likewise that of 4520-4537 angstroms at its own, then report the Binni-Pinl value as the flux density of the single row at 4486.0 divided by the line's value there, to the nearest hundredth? 1.02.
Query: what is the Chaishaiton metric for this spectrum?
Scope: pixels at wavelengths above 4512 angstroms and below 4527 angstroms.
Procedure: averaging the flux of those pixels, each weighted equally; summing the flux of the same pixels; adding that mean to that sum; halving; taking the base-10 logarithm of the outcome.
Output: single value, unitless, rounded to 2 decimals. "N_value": 1.49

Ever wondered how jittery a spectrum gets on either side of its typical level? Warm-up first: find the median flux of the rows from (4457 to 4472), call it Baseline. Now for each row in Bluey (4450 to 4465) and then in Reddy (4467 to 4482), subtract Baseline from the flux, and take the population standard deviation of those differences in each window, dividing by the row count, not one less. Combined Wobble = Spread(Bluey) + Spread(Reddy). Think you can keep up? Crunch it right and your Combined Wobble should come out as 0.4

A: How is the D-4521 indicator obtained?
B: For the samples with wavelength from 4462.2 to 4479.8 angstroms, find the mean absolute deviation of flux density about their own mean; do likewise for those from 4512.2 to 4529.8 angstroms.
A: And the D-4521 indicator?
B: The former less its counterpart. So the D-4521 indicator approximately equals -0.27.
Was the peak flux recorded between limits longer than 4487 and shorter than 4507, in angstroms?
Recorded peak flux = 9.745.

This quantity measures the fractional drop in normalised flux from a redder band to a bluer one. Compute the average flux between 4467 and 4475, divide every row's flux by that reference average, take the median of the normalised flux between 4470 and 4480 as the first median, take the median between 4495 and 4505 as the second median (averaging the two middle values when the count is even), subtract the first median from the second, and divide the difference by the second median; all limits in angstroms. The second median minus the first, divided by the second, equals 0.14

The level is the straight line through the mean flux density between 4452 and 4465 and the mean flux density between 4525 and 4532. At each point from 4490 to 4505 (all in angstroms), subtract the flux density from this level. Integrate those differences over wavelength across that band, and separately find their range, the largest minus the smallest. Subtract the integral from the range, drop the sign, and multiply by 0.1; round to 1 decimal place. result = 2.2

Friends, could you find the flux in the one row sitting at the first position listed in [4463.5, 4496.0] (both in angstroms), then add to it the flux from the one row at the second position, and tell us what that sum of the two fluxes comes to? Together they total 16.7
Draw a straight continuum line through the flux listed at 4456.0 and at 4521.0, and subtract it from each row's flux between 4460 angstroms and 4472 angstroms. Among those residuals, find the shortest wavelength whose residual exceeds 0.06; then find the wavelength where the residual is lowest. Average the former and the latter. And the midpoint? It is 4463.5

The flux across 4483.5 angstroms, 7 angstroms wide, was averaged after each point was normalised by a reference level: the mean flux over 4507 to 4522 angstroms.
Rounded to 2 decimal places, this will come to 0.90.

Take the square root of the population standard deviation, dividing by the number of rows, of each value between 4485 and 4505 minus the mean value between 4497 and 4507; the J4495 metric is 0.79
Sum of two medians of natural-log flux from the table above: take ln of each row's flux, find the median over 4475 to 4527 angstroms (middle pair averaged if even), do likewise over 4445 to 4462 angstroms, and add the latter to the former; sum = 4.26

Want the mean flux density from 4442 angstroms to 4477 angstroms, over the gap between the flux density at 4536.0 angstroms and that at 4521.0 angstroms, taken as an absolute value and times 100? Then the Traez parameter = 2034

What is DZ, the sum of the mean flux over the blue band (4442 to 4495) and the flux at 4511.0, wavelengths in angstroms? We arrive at 17.5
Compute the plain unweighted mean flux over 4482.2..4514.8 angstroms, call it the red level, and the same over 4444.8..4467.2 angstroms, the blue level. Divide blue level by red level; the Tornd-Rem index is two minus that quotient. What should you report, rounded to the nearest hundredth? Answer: 1.13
